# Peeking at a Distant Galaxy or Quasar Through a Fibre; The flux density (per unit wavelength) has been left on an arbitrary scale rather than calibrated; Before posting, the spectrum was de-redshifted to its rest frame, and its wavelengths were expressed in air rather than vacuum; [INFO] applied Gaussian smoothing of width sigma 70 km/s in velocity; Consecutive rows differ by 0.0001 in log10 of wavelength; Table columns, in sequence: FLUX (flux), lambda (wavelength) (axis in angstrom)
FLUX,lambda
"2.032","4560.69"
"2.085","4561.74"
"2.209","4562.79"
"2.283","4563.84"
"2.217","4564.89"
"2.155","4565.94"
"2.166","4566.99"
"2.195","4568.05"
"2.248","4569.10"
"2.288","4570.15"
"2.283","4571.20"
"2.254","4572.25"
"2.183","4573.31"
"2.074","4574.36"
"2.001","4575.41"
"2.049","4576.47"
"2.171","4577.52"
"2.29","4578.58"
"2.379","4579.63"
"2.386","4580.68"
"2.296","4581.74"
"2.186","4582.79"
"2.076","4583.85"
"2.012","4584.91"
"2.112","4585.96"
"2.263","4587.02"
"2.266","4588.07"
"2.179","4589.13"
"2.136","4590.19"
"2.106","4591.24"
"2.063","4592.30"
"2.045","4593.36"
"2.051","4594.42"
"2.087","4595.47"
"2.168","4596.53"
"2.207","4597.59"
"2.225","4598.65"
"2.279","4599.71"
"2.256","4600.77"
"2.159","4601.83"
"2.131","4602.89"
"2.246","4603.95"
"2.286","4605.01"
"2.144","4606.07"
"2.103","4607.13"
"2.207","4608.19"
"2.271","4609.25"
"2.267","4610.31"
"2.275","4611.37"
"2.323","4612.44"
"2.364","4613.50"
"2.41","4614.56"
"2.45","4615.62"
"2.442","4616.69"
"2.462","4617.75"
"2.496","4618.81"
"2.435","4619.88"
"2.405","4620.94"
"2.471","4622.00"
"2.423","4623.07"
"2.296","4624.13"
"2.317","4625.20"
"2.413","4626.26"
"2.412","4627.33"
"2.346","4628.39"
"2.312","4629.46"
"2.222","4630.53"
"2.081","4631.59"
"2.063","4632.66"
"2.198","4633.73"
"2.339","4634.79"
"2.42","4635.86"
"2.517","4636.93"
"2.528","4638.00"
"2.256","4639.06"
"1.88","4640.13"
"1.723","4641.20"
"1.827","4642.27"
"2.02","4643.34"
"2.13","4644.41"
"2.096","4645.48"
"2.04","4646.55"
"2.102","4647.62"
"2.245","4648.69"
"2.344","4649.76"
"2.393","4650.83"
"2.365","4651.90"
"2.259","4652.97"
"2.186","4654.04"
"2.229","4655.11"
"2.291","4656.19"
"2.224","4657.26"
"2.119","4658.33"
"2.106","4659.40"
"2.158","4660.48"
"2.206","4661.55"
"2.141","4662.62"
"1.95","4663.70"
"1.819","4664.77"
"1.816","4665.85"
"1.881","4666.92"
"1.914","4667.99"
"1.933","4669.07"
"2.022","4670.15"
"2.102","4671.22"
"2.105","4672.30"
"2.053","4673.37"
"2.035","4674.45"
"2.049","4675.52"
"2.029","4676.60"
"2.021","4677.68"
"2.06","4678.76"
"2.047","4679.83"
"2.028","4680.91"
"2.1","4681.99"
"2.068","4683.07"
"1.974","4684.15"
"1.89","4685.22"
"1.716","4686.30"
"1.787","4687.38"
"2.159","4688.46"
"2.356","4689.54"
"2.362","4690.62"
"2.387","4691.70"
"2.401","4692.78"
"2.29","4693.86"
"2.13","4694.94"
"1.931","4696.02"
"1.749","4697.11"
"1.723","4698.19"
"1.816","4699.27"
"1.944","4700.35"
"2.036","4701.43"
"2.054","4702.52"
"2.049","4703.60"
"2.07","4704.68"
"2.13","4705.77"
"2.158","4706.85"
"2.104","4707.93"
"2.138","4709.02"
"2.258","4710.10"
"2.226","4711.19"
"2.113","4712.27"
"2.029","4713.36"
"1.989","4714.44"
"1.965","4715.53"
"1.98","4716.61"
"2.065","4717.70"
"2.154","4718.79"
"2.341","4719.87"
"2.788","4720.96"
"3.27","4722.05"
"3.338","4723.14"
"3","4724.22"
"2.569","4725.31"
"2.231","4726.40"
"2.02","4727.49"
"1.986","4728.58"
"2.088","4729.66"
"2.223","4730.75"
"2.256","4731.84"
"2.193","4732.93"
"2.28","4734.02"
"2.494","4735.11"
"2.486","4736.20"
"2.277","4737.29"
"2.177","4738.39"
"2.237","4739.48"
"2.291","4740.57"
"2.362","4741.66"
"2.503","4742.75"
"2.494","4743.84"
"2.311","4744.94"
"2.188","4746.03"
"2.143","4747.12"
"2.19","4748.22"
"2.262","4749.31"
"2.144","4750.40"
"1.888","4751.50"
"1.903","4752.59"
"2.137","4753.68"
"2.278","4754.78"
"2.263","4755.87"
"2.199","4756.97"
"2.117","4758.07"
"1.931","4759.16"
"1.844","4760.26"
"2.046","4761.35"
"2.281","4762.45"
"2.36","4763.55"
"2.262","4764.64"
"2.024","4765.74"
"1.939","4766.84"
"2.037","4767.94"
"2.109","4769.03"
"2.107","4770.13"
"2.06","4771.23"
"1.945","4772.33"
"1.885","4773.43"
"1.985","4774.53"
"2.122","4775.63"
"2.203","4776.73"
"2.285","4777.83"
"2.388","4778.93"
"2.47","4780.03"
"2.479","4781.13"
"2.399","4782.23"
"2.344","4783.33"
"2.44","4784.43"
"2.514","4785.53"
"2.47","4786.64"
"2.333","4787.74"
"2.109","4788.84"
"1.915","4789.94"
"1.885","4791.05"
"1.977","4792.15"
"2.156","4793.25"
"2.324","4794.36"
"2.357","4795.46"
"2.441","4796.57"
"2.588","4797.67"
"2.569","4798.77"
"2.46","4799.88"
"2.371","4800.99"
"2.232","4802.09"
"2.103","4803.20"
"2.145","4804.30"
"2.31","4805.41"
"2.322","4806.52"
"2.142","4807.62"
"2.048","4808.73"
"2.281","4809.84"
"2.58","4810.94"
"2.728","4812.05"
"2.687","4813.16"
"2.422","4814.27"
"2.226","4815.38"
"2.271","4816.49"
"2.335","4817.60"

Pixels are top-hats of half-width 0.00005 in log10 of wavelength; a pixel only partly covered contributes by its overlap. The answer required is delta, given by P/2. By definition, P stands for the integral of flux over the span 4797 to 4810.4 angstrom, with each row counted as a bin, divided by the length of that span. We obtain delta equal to 1.15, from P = 2.30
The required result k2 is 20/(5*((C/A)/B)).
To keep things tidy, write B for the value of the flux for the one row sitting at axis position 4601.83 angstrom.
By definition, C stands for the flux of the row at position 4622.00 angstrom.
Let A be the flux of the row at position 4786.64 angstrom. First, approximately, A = 2.47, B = 2.159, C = 2.471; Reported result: 8.6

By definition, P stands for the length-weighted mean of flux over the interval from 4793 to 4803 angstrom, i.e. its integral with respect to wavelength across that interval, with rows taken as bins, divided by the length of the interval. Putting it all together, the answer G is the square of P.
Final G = 5.7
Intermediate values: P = 2.38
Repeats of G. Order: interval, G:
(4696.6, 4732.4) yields 4.9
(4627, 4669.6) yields 4.6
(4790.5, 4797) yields 4.8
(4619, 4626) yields 5.7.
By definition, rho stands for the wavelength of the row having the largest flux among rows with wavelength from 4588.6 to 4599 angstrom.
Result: 4598.65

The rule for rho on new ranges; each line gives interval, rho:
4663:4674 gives 4672.30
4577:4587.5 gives 4580.68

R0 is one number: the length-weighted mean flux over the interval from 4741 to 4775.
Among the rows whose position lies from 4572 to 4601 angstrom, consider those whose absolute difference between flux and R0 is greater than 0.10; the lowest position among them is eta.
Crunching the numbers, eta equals 4572.25 angstrom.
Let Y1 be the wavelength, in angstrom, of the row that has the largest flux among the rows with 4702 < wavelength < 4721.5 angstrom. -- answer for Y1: 4720.96 angstrom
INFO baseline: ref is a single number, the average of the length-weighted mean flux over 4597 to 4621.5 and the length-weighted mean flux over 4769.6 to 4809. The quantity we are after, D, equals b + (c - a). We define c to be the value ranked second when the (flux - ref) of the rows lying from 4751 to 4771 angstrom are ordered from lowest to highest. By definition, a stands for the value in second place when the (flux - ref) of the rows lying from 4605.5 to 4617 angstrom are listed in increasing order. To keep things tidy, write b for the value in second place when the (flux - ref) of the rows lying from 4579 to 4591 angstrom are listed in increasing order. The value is -0.5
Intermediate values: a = -0.13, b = -0.20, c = -0.38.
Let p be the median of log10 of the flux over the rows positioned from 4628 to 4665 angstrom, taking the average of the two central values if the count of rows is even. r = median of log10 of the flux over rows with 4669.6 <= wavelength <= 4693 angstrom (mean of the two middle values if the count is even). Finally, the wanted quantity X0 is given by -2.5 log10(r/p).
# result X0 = 0.10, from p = 0.342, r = 0.312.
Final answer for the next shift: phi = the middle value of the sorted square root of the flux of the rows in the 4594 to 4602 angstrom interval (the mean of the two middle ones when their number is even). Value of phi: 1.48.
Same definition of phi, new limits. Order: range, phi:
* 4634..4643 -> 1.52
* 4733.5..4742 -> 1.51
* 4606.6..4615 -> 1.51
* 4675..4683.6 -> 1.43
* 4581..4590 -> 1.48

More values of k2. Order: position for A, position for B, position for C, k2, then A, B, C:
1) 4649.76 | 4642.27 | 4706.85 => 7.9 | 2.344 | 1.827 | 2.158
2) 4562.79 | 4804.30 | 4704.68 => 9.2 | 2.209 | 2.145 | 2.07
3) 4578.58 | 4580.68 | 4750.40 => 10.2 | 2.29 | 2.386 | 2.144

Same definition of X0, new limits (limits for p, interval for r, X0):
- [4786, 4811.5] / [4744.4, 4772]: 0.11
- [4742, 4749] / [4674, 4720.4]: 0.13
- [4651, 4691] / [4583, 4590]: -0.06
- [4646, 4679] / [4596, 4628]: -0.12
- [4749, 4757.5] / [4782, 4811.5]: -0.09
